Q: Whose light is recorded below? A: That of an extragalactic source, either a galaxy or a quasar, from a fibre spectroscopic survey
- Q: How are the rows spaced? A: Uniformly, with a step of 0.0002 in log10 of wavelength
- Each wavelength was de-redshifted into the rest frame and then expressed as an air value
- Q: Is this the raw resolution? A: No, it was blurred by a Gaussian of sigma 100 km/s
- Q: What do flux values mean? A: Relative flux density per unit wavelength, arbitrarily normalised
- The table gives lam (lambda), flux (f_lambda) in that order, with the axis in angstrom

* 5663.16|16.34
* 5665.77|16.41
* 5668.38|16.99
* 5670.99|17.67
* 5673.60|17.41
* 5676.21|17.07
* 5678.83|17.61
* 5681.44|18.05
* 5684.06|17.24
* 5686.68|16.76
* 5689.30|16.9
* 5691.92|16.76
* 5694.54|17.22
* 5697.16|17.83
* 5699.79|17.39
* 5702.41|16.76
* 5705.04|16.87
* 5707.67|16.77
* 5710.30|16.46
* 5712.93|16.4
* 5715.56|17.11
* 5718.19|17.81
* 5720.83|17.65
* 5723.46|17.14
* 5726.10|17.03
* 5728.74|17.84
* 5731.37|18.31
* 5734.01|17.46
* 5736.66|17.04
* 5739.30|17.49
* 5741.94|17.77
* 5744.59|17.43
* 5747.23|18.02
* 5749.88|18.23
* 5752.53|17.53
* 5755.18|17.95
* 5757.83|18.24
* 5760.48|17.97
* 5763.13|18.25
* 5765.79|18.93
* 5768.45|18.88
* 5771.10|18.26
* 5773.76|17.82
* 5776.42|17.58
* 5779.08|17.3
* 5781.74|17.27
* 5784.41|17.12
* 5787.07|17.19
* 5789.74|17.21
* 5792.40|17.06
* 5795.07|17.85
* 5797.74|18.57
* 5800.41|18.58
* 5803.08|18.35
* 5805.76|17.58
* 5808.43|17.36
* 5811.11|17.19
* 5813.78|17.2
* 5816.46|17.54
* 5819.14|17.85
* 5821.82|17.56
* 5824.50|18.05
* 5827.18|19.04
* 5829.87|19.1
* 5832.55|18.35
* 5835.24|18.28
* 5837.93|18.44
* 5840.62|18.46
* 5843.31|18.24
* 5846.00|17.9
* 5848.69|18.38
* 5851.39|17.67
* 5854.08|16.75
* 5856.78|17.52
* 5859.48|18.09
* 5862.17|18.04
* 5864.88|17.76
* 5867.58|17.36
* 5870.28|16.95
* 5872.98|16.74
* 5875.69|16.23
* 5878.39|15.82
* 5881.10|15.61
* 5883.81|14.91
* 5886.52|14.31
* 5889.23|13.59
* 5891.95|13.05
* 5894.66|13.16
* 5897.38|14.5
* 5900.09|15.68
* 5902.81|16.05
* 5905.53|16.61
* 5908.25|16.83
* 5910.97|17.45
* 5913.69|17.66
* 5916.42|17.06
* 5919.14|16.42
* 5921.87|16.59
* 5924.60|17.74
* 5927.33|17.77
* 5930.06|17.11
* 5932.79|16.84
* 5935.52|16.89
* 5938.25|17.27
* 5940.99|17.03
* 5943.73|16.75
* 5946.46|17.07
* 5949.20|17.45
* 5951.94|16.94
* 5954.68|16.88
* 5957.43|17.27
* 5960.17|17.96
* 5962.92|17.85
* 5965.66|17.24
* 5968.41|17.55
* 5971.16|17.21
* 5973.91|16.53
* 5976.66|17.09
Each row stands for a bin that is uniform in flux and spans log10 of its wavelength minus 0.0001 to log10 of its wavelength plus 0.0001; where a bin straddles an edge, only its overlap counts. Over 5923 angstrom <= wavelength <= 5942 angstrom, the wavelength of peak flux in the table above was 5927.33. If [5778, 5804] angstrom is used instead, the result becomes 5800.41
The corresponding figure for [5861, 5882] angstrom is 5862.17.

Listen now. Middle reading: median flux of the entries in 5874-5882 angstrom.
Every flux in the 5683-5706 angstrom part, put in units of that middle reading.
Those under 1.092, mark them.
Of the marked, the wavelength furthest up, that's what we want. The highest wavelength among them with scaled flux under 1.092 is 5705.04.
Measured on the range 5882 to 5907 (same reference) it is 5905.53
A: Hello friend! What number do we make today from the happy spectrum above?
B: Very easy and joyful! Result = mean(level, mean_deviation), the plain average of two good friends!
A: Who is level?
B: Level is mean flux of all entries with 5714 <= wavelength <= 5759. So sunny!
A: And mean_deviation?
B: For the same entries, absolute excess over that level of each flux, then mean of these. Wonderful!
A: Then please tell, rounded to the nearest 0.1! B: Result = 9.0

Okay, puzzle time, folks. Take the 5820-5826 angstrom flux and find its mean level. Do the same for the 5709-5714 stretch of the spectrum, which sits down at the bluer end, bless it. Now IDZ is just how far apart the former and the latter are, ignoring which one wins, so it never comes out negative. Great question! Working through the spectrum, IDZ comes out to 1.4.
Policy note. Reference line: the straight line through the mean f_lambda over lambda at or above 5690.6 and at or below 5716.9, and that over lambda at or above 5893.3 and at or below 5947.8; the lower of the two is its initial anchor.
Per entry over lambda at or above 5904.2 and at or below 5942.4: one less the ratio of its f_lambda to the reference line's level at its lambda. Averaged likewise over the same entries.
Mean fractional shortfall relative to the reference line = -0.03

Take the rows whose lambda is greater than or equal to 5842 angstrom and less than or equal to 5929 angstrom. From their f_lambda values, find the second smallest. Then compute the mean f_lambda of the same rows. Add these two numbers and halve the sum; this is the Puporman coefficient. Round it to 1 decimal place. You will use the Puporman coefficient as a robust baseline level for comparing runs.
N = 14.8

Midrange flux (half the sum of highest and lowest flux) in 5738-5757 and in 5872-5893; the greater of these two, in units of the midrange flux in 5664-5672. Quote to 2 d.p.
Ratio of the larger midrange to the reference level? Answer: 1.05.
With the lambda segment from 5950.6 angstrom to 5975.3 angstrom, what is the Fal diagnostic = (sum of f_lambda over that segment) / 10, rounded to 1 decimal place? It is 15.5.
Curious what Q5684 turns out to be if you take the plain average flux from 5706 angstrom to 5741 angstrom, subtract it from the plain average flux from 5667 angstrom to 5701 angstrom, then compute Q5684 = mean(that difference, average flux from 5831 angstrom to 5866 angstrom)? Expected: 9.0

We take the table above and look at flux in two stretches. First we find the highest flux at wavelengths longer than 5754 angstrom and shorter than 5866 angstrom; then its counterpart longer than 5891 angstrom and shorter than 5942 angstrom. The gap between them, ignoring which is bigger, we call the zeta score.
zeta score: 1.3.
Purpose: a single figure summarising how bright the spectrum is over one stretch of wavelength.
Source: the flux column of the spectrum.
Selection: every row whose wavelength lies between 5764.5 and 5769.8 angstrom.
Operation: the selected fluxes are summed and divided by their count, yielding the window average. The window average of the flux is 18.9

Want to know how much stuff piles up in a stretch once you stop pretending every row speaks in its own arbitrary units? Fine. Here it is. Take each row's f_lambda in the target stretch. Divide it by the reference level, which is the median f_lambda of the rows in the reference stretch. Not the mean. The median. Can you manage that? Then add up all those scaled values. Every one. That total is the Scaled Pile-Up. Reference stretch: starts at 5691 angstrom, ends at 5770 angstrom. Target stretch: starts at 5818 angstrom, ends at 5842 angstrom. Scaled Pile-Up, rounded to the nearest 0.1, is 9.4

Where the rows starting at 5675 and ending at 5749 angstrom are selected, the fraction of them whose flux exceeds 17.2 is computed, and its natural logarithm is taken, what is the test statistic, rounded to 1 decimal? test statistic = -0.6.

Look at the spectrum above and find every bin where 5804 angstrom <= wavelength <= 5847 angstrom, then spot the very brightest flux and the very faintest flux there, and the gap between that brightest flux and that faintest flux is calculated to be 1.9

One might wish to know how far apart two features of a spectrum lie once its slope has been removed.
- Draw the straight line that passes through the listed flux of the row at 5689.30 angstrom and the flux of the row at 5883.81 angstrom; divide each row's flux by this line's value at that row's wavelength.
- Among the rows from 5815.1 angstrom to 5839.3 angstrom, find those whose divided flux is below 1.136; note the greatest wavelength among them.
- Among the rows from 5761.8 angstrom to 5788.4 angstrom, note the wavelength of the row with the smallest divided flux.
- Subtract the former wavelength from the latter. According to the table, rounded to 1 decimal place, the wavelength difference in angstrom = -37.4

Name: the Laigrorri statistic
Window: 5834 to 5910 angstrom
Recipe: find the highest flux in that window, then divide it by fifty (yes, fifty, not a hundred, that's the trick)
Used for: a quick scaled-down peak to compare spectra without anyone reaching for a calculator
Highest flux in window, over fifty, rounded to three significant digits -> 0.369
